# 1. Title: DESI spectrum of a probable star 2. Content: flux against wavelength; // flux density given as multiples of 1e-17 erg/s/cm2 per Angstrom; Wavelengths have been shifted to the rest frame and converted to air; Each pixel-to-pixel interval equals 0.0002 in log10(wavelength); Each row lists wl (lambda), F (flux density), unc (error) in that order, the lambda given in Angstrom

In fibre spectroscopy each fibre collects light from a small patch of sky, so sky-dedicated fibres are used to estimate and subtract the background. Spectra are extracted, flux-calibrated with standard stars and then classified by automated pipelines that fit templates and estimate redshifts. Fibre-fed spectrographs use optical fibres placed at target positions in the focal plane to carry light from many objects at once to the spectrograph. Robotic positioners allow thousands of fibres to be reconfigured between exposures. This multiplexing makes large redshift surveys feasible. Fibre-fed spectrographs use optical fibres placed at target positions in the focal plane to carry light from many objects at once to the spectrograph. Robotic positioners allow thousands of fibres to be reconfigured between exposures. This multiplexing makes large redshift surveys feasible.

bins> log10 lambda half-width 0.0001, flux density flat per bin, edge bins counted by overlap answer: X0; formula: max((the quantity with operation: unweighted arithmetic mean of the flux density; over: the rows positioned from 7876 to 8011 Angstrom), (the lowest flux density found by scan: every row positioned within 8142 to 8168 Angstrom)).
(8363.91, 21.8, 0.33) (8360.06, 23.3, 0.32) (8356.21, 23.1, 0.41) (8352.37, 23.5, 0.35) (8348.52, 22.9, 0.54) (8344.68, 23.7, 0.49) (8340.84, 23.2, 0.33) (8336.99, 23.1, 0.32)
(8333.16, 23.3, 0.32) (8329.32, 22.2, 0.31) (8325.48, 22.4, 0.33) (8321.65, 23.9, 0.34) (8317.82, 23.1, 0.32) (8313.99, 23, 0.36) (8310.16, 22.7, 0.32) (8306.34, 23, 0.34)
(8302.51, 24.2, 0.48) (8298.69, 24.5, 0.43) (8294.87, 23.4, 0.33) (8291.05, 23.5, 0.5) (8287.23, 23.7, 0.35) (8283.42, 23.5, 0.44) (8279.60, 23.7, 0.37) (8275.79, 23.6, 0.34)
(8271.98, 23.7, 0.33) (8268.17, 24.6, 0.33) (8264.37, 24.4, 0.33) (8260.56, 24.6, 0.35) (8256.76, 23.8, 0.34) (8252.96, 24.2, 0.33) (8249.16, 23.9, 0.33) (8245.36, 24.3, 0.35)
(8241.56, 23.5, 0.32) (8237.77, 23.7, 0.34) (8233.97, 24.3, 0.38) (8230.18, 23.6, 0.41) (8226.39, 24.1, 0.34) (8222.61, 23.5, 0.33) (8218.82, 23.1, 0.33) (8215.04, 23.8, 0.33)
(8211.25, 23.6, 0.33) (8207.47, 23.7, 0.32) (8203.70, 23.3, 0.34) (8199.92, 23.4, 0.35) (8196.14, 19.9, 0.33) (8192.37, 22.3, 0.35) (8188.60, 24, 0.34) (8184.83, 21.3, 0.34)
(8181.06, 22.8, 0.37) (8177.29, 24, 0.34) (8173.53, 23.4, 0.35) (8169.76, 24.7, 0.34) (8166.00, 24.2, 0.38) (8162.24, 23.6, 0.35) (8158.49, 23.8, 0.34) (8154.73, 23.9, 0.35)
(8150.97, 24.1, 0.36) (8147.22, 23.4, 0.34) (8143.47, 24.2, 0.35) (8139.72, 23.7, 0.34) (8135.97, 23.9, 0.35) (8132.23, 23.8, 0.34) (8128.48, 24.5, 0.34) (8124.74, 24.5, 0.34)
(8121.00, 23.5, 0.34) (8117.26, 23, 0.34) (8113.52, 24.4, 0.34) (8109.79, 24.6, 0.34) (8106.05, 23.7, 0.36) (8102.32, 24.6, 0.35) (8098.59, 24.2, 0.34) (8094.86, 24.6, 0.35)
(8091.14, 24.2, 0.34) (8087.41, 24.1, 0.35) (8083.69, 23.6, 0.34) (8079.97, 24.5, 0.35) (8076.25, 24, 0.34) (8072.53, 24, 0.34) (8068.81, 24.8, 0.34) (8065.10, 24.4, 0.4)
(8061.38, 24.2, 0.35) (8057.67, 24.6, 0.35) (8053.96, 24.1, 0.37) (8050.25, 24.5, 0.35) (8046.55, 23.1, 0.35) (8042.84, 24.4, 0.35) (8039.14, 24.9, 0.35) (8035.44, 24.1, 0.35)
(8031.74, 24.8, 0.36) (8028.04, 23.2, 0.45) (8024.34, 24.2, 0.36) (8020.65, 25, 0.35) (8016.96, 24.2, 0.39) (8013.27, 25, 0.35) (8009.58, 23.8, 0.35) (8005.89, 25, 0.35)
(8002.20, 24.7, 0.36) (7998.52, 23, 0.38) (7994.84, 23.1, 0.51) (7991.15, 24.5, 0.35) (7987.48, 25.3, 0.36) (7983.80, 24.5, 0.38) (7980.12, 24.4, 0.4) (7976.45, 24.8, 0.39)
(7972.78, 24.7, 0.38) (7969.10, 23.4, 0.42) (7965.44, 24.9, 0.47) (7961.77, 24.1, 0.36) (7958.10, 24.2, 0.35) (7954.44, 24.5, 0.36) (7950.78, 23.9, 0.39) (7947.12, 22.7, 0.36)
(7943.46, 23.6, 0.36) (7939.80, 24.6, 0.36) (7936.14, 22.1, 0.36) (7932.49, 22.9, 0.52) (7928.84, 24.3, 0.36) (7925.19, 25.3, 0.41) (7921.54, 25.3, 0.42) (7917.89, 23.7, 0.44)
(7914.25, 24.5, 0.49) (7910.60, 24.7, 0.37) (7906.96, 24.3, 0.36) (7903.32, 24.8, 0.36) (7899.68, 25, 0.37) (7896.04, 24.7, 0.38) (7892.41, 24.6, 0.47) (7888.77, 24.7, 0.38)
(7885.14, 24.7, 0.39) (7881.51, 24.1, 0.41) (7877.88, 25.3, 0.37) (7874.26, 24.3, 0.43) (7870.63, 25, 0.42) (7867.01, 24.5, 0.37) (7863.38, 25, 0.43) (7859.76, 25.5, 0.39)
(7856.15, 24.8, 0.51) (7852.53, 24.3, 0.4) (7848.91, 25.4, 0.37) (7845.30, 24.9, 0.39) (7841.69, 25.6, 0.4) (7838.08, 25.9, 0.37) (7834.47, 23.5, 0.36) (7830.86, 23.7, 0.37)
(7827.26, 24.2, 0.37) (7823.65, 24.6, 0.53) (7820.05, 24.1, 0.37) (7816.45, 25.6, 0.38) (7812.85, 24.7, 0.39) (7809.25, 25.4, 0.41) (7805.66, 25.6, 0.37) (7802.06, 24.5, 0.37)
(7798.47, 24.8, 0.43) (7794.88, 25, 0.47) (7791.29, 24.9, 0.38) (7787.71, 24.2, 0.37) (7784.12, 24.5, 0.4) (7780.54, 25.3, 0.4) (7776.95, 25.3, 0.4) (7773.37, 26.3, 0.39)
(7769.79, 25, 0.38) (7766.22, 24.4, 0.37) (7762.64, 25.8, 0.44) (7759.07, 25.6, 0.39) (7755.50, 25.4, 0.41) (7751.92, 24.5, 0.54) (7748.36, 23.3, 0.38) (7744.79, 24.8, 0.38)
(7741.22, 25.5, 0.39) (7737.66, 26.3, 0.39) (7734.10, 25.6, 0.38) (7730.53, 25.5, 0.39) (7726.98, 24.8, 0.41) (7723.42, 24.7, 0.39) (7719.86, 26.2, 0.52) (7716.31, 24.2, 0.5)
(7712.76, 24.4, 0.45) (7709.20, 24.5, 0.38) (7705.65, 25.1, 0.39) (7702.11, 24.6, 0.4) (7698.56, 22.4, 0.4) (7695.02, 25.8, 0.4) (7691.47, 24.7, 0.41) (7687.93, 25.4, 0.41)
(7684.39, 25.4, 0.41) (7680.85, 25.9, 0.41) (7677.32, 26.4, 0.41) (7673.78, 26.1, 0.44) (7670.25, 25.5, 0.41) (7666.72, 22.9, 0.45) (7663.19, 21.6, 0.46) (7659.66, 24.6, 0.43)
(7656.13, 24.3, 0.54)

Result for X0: 24.29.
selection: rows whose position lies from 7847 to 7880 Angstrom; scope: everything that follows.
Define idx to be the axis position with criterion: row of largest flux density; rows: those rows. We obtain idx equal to 7859.76 Angstrom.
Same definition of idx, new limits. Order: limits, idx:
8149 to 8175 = 8169.76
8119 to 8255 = 8169.76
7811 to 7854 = 7838.08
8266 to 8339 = 8268.17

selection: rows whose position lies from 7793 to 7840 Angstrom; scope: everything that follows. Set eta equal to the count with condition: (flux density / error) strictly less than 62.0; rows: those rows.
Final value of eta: 4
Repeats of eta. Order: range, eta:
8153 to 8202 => 2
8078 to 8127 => 0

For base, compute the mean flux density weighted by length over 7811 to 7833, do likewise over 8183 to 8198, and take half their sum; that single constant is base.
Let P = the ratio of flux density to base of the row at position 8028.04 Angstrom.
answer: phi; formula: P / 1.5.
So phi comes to 0.667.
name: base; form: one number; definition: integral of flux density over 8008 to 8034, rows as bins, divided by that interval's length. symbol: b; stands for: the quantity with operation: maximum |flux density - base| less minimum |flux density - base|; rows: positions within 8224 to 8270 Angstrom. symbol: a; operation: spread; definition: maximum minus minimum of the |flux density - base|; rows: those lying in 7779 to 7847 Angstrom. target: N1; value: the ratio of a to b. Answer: 1.8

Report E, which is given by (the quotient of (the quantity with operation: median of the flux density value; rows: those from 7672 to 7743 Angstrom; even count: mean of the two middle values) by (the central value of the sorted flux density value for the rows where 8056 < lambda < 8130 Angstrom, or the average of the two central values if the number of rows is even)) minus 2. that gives -0.95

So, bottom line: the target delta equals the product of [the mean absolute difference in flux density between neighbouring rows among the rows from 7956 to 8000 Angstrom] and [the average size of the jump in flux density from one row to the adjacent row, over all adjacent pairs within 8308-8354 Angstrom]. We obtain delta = 0.38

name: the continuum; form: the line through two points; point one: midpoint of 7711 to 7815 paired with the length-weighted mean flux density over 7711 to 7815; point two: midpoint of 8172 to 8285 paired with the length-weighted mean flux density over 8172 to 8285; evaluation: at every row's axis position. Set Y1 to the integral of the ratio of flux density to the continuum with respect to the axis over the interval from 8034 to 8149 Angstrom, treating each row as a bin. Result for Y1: 116 Angstrom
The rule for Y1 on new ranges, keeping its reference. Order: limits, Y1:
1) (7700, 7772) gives 72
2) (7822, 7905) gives 83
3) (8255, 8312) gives 58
